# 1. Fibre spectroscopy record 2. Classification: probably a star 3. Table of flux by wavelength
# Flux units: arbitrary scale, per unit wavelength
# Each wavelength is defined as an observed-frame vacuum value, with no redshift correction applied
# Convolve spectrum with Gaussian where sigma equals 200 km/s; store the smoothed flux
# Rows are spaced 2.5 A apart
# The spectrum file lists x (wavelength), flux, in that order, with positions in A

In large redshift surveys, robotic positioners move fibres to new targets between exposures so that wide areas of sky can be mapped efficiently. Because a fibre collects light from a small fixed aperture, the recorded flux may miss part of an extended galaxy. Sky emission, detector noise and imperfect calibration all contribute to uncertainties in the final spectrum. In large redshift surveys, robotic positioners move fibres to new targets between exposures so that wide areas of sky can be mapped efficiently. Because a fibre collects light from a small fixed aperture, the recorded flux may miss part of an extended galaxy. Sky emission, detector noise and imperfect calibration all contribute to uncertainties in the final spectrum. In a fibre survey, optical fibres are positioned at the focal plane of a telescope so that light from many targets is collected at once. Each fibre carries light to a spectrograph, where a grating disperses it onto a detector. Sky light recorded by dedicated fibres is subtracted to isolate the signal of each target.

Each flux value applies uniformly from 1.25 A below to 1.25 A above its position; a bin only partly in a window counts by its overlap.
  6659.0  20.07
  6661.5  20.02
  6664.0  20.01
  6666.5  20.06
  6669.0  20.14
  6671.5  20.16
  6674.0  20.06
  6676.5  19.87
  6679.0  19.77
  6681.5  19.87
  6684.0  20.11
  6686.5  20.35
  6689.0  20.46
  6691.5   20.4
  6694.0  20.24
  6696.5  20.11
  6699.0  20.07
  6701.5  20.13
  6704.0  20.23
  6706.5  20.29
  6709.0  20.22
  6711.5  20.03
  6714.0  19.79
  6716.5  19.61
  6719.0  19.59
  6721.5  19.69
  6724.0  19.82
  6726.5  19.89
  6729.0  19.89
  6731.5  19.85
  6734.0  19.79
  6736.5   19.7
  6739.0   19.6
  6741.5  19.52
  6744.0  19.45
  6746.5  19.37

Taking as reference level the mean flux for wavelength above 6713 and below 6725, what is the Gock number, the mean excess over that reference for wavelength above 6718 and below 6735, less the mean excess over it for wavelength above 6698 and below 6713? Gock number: -0.37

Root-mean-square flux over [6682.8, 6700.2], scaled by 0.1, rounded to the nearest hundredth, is 2.02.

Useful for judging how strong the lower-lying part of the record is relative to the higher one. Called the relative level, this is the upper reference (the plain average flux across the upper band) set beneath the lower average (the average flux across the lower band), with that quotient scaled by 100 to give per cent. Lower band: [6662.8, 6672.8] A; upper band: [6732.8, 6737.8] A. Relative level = 102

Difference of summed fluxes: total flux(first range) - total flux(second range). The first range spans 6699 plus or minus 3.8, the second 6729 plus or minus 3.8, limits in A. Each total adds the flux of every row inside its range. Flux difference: 1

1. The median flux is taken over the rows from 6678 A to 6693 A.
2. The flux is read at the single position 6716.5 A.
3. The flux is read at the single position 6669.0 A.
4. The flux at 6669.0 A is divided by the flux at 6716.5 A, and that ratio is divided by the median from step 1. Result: 0.0508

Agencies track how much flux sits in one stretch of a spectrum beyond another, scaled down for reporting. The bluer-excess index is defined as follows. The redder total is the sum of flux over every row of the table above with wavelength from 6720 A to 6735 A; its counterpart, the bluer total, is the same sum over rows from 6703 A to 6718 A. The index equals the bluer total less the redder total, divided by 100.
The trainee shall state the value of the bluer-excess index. 0.012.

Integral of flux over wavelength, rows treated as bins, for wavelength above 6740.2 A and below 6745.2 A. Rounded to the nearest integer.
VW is 97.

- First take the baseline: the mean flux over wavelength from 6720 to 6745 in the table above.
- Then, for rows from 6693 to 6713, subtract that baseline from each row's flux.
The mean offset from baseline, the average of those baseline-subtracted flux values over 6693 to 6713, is 0.4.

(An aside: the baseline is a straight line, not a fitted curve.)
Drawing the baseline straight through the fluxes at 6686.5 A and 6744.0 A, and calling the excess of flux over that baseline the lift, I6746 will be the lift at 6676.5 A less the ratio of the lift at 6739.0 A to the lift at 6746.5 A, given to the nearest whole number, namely 1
